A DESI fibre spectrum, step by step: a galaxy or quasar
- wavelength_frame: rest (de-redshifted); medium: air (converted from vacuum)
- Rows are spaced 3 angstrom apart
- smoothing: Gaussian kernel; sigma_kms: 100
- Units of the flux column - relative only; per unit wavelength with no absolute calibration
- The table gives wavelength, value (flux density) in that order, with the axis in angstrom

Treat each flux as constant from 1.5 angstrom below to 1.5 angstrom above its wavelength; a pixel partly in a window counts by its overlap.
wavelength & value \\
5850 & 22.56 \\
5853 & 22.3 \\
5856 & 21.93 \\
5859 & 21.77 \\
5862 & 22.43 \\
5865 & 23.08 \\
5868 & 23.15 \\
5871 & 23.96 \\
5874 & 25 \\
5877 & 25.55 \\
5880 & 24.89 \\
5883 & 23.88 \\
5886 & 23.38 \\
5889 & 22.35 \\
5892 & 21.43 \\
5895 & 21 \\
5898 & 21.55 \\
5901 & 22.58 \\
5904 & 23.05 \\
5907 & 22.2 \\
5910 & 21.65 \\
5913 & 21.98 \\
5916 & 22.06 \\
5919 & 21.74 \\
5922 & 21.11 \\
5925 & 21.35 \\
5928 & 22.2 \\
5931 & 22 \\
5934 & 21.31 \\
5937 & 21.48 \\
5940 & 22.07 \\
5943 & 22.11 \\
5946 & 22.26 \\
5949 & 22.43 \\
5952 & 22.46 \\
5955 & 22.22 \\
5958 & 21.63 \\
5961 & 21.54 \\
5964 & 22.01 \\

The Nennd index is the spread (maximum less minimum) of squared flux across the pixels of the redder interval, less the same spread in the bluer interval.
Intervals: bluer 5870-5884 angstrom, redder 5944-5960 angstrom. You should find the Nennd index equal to -46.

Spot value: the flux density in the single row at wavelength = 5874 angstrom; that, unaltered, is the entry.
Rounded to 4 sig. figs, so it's 25.00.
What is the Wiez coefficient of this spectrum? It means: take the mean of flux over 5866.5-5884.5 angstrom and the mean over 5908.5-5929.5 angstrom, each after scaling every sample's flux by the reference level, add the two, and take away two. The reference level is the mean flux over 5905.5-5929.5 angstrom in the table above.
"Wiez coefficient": 0.12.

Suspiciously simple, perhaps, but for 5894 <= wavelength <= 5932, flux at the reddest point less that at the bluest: 1.00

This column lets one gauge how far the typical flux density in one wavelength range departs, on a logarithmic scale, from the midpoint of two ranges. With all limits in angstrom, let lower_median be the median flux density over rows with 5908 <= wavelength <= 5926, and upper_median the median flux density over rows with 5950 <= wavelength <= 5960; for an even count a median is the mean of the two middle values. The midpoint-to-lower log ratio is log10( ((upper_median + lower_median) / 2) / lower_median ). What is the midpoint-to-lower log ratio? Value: 0.005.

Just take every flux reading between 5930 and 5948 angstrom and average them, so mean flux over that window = 21.9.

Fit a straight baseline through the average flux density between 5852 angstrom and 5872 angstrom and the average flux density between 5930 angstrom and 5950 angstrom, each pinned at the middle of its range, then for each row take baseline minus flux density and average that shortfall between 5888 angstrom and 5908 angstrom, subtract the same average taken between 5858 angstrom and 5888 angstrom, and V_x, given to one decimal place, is 1.5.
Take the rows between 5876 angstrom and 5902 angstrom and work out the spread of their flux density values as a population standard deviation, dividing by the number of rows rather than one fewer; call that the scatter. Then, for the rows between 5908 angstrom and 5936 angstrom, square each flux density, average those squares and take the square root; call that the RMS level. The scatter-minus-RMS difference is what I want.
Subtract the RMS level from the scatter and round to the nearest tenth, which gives -20.2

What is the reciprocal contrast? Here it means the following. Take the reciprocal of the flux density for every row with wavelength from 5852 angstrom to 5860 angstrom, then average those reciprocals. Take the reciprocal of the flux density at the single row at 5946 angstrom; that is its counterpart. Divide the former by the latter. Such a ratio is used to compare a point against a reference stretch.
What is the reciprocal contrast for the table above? 1.01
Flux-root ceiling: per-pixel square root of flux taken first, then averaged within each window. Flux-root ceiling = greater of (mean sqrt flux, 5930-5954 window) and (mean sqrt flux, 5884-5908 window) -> 4.71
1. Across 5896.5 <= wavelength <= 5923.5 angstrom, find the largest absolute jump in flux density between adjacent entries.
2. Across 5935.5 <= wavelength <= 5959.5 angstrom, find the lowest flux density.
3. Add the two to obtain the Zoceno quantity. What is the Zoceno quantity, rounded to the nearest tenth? 22.5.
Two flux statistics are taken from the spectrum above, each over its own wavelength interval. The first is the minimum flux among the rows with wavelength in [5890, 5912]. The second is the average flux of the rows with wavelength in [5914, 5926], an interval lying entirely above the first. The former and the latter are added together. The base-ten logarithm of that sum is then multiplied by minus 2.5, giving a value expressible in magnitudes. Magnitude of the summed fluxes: -4.07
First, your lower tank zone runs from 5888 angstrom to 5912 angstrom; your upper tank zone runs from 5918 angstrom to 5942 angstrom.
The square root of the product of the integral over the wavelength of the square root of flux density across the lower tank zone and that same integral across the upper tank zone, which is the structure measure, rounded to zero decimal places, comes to 112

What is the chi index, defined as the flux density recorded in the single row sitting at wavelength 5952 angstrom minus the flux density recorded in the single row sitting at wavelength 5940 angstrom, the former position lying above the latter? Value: 0.4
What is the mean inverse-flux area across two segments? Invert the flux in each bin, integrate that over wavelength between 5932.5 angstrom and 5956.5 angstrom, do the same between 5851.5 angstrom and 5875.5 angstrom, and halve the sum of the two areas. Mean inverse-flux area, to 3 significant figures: 1.07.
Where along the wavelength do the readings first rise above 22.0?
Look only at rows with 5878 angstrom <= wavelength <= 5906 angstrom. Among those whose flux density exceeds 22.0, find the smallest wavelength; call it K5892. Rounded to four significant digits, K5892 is 5880 angstrom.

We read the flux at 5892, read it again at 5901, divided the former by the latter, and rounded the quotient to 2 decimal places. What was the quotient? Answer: 0.95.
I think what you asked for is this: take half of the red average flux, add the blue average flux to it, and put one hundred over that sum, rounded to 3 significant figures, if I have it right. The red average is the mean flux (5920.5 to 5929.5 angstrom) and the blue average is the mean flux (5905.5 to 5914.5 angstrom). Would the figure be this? 3.06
